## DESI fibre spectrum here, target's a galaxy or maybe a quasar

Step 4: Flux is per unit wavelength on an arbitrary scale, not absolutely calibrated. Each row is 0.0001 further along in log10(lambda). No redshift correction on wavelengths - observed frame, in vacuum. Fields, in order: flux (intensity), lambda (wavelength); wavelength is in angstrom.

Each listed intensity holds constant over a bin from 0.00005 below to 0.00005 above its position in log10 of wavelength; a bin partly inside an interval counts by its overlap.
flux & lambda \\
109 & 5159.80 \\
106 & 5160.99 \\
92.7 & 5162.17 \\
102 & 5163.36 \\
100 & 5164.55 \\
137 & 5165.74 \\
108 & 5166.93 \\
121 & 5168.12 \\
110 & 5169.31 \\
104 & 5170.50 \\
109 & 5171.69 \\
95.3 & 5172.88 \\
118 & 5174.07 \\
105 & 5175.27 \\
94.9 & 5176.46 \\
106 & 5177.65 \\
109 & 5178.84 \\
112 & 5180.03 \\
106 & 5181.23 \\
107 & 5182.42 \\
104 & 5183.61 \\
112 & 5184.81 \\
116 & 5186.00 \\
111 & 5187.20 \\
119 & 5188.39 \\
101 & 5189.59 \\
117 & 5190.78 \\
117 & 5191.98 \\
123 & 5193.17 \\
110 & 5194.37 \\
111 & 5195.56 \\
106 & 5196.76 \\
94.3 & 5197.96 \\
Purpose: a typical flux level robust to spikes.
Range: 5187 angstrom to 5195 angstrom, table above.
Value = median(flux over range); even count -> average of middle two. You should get 117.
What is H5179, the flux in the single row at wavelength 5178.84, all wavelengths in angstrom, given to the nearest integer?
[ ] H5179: 109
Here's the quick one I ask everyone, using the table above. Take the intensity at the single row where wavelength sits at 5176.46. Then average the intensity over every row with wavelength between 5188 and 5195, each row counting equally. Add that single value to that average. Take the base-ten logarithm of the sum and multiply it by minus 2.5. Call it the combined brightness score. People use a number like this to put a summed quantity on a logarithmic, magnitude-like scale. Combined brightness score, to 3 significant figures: -5.80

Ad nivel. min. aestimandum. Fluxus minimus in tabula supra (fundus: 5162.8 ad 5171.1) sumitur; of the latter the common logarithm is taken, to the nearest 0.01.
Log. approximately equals 2.00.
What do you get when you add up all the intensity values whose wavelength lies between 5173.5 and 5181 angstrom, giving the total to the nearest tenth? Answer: 644.9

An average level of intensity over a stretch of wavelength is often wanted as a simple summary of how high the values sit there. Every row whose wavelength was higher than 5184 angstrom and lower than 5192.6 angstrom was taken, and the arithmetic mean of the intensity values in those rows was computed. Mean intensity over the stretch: 113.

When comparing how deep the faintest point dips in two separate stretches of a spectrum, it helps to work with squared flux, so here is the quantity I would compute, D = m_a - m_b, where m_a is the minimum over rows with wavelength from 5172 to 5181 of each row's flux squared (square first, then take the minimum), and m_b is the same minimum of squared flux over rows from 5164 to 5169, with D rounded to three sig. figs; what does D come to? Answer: -994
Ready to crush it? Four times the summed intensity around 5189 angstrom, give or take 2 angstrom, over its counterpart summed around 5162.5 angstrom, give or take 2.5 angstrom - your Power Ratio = 4.5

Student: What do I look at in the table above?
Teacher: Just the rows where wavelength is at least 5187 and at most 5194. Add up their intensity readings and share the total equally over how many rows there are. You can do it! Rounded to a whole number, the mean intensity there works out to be 115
